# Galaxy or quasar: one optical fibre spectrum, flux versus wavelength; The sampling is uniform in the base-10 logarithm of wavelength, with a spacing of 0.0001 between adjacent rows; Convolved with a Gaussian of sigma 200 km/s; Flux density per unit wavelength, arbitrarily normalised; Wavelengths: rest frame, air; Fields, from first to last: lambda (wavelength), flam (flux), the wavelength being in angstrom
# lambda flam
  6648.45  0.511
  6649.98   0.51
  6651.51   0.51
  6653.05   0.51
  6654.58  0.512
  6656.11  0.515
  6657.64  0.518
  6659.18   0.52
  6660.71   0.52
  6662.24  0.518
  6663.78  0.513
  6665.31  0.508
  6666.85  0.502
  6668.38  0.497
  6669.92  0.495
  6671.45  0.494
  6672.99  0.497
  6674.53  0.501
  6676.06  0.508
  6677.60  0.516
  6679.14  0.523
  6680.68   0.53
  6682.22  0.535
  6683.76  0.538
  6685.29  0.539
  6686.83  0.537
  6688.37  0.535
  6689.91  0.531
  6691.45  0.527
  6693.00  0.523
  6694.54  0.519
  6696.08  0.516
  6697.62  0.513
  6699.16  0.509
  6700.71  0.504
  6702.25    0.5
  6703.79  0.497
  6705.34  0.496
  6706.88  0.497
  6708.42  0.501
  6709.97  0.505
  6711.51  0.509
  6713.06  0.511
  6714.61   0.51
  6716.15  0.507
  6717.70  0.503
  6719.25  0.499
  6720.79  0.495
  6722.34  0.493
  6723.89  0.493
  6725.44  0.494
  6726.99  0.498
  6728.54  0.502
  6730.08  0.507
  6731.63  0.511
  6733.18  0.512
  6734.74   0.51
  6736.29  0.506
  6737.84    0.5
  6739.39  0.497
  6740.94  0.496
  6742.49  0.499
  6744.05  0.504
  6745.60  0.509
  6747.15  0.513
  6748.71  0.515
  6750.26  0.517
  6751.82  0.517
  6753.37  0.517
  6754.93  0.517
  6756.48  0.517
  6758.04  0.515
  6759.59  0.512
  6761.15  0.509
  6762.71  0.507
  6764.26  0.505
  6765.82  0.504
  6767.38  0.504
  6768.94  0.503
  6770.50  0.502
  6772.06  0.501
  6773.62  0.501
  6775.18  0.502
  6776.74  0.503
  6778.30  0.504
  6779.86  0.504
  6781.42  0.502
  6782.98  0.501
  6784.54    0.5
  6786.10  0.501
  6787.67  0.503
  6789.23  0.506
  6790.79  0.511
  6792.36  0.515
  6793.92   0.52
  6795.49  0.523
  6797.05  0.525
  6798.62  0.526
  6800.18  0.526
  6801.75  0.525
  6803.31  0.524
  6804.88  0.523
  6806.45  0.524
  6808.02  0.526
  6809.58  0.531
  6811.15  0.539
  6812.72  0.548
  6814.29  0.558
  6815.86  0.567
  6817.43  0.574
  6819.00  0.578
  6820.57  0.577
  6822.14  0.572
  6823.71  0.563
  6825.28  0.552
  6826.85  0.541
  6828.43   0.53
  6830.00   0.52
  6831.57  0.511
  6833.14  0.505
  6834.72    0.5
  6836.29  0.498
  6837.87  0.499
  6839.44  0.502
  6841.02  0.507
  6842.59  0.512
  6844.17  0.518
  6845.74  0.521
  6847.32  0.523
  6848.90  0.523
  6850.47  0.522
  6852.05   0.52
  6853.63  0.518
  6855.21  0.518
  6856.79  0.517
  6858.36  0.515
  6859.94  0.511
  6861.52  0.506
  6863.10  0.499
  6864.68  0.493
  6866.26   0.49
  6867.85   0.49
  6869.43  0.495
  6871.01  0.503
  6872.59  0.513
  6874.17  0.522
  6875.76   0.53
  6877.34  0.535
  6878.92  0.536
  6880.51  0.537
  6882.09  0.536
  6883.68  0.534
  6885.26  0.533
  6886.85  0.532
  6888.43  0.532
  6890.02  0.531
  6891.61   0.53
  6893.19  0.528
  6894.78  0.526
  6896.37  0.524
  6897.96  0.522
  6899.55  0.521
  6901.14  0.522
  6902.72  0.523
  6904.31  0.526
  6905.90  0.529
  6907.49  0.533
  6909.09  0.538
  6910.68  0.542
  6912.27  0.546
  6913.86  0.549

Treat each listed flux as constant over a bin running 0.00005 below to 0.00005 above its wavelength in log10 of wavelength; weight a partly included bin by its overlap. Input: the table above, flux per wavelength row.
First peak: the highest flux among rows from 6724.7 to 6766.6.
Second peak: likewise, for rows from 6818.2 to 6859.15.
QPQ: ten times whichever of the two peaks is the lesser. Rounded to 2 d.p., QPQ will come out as 5.17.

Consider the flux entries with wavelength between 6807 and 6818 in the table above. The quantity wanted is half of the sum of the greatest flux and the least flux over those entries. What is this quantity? 0.550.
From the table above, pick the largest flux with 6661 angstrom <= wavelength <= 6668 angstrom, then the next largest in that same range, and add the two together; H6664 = 1.03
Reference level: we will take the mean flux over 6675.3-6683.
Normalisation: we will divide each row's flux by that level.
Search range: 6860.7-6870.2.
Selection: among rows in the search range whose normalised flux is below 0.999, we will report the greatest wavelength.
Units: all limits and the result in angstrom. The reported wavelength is 6869.43 angstrom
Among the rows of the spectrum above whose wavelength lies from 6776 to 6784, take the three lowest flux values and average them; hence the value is 0.502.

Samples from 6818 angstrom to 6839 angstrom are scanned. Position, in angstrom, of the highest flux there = 6819.00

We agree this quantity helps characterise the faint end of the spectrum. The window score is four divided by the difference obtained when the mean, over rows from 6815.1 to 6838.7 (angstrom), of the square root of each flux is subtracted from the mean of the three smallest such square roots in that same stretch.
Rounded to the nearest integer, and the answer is -145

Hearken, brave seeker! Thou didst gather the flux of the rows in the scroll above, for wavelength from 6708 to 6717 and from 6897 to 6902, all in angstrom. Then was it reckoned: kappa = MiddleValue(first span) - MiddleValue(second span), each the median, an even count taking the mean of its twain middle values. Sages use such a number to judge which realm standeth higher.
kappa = -0.014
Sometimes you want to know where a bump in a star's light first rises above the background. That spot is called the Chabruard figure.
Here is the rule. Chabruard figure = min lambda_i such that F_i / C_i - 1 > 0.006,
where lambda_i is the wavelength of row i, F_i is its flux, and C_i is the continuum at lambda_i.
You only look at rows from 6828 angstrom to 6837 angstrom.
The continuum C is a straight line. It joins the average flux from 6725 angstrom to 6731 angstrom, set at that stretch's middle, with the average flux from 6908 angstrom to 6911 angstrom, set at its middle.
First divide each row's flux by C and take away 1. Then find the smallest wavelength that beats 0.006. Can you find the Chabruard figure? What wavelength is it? 6828.43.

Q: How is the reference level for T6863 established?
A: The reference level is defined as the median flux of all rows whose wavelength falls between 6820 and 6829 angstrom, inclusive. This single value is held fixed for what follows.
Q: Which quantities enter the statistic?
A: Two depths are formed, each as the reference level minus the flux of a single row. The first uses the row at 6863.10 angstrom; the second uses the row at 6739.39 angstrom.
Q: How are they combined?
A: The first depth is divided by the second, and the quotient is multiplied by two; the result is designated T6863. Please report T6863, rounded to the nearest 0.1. 1.9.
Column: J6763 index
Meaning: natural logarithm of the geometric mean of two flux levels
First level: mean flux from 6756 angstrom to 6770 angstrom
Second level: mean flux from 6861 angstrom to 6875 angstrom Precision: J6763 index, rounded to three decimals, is -0.684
